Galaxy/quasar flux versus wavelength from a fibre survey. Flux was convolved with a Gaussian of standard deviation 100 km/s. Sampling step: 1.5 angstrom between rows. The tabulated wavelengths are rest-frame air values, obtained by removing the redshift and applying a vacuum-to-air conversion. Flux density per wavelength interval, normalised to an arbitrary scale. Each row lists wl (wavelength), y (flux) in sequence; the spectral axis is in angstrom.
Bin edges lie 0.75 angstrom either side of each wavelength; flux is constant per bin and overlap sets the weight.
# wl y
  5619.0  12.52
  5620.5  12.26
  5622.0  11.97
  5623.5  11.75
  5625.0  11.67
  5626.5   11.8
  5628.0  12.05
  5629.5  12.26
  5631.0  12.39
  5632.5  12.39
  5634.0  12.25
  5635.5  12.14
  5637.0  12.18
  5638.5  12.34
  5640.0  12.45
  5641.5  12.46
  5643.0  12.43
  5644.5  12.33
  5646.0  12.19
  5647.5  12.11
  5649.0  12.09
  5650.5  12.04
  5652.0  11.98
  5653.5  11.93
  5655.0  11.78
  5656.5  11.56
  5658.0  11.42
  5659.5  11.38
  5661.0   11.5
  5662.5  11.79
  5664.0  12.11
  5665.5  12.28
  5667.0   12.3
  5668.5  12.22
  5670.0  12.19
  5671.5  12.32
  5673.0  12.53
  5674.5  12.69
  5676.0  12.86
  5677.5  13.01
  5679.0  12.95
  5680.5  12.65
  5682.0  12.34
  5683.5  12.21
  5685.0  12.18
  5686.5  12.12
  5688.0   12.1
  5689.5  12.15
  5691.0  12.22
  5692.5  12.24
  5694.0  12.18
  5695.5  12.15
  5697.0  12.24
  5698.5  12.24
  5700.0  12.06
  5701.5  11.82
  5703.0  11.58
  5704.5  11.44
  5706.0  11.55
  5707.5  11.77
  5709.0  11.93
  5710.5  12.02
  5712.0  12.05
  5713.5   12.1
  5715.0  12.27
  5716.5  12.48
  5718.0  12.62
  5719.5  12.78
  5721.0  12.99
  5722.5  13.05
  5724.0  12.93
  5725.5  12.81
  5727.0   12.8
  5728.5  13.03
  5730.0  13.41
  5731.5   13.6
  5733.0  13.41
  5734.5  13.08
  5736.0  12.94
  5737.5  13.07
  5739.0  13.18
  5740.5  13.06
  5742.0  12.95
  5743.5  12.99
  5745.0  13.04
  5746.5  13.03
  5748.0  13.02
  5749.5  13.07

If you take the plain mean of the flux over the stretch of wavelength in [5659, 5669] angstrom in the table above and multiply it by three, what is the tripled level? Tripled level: 35.8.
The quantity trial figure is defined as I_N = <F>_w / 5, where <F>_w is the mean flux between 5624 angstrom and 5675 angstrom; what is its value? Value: 2.42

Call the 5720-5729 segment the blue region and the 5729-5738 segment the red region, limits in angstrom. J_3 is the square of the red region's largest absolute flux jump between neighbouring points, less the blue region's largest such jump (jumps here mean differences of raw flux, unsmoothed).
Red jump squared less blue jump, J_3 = -0.12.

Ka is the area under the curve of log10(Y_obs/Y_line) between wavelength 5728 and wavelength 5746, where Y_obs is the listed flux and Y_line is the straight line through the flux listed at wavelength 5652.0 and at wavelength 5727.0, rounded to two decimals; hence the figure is 0.14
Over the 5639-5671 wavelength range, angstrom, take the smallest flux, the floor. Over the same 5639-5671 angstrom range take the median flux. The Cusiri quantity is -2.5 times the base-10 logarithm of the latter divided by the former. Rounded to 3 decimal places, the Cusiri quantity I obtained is -0.068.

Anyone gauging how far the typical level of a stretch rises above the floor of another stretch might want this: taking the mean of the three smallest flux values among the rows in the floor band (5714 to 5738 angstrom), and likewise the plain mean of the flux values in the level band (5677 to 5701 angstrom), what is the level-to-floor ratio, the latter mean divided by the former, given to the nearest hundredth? 0.99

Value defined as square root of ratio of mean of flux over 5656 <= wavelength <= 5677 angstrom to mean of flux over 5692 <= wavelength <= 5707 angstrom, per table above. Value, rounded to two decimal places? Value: 1.01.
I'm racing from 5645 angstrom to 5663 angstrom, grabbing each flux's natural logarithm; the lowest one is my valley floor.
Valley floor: 2.43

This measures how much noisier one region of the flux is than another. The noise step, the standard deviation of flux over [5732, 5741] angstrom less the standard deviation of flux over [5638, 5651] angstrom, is -0.01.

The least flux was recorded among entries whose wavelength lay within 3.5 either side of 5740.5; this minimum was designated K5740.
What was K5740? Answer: 12.95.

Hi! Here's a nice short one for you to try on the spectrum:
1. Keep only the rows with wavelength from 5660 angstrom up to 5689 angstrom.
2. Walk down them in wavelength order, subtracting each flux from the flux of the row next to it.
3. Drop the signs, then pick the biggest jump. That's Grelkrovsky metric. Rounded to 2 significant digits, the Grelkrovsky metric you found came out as 0.32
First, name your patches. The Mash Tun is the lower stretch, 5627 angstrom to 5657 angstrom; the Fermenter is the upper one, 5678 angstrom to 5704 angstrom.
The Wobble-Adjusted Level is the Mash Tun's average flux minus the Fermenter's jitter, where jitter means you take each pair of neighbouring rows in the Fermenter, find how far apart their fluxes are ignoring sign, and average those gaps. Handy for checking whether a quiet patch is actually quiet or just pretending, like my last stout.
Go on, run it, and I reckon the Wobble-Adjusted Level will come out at 12.1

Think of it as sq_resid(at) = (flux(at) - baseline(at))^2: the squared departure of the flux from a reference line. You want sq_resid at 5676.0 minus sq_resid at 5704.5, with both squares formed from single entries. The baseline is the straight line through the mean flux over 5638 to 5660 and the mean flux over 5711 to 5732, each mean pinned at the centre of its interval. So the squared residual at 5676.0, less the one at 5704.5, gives -1.0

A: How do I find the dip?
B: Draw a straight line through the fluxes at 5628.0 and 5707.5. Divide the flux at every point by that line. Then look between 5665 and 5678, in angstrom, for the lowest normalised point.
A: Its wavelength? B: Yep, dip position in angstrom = 5670.0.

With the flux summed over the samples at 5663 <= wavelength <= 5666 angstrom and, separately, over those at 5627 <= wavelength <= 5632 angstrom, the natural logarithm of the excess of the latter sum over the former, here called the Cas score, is 2.5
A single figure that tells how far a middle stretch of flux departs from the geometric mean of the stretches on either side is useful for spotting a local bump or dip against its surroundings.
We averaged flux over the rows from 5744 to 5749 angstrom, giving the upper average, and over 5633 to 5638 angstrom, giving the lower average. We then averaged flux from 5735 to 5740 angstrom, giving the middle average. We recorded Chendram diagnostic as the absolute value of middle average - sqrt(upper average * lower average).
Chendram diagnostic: 0.5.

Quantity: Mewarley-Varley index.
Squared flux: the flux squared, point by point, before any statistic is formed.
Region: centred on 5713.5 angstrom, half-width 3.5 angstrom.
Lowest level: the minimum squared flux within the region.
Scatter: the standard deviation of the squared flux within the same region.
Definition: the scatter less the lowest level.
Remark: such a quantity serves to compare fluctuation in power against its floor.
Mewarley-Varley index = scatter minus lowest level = -140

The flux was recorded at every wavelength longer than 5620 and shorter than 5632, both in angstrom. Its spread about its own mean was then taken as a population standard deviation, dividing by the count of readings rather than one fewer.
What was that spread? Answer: 0.25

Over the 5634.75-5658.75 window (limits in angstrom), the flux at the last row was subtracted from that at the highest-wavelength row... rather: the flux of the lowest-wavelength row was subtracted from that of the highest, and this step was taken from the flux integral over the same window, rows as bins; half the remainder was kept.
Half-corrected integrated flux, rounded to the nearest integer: 145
